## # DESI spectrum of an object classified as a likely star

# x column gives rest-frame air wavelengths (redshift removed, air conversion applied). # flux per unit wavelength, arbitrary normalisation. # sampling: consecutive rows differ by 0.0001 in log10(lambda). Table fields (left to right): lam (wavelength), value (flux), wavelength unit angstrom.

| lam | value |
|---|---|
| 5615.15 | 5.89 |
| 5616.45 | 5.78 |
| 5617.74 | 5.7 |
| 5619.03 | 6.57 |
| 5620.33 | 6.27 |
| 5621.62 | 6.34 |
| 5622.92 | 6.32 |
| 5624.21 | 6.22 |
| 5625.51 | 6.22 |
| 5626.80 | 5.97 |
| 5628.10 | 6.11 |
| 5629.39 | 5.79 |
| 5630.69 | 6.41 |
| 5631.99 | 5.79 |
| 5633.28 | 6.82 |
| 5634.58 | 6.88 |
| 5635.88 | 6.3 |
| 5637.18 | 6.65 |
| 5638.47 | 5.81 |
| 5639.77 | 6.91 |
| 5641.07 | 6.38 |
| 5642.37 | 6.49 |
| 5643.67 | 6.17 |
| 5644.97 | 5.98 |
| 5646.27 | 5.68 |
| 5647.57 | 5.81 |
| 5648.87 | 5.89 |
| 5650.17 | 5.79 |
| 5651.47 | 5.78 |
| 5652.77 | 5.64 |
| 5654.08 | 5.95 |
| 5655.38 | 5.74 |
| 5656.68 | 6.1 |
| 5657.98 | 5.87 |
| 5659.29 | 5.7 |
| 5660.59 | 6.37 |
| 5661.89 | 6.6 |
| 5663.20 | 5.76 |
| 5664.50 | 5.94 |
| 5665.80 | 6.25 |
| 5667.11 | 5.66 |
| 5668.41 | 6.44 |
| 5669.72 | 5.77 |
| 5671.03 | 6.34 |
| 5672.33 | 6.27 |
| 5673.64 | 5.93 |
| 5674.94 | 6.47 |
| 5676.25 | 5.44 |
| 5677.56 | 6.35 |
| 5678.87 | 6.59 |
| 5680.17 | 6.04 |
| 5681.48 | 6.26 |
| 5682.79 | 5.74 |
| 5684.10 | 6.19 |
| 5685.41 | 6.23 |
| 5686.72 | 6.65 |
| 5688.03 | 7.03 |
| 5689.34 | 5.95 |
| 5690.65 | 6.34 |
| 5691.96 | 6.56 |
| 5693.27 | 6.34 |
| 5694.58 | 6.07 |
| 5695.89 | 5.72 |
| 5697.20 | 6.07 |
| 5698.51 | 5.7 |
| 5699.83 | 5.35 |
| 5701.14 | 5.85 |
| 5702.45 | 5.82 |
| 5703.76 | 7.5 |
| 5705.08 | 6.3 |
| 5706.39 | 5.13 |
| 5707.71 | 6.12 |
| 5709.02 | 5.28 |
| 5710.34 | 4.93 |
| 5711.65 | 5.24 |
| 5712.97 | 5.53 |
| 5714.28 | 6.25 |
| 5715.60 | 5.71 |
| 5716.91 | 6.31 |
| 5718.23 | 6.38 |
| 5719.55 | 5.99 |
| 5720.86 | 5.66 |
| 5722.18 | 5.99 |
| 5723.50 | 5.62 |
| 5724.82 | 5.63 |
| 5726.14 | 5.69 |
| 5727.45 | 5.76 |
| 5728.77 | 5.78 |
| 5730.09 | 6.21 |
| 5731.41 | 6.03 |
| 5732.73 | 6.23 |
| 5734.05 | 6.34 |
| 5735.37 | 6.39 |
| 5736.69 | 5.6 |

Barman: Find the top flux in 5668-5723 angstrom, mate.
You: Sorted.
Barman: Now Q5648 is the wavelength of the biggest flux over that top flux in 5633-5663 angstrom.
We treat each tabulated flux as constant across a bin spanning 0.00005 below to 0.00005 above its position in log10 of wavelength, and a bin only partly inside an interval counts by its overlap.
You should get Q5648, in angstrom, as 5639.77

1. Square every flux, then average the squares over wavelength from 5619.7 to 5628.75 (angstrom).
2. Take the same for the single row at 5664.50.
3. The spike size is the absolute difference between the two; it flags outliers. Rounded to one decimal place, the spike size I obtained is 3.3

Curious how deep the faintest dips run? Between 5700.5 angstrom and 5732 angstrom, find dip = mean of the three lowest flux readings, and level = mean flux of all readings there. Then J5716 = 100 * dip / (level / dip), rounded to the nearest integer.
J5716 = 444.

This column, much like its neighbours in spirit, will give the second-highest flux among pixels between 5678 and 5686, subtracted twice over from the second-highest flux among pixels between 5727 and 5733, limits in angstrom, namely -6.3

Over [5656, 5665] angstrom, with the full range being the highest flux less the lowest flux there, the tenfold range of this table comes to 9.0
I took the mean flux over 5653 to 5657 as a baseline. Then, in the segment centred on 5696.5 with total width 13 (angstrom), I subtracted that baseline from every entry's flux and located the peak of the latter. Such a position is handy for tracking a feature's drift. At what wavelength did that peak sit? 5691.96 angstrom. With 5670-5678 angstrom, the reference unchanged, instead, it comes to 5674.94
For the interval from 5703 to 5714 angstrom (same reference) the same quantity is 5703.76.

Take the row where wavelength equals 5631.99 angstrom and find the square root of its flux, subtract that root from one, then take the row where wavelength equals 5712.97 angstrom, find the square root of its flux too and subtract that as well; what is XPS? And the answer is -3.76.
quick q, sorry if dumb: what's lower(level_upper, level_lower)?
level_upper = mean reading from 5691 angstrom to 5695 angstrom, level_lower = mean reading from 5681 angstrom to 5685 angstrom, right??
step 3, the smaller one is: 6.06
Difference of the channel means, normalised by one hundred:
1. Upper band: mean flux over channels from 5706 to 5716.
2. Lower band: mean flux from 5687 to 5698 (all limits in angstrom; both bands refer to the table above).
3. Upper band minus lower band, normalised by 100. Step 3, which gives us -0.007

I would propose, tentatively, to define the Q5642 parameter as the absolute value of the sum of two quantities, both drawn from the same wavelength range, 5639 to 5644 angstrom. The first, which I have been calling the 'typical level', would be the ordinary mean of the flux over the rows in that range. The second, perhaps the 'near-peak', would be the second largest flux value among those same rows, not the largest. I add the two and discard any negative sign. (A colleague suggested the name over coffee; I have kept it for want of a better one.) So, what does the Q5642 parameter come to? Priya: 13.0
